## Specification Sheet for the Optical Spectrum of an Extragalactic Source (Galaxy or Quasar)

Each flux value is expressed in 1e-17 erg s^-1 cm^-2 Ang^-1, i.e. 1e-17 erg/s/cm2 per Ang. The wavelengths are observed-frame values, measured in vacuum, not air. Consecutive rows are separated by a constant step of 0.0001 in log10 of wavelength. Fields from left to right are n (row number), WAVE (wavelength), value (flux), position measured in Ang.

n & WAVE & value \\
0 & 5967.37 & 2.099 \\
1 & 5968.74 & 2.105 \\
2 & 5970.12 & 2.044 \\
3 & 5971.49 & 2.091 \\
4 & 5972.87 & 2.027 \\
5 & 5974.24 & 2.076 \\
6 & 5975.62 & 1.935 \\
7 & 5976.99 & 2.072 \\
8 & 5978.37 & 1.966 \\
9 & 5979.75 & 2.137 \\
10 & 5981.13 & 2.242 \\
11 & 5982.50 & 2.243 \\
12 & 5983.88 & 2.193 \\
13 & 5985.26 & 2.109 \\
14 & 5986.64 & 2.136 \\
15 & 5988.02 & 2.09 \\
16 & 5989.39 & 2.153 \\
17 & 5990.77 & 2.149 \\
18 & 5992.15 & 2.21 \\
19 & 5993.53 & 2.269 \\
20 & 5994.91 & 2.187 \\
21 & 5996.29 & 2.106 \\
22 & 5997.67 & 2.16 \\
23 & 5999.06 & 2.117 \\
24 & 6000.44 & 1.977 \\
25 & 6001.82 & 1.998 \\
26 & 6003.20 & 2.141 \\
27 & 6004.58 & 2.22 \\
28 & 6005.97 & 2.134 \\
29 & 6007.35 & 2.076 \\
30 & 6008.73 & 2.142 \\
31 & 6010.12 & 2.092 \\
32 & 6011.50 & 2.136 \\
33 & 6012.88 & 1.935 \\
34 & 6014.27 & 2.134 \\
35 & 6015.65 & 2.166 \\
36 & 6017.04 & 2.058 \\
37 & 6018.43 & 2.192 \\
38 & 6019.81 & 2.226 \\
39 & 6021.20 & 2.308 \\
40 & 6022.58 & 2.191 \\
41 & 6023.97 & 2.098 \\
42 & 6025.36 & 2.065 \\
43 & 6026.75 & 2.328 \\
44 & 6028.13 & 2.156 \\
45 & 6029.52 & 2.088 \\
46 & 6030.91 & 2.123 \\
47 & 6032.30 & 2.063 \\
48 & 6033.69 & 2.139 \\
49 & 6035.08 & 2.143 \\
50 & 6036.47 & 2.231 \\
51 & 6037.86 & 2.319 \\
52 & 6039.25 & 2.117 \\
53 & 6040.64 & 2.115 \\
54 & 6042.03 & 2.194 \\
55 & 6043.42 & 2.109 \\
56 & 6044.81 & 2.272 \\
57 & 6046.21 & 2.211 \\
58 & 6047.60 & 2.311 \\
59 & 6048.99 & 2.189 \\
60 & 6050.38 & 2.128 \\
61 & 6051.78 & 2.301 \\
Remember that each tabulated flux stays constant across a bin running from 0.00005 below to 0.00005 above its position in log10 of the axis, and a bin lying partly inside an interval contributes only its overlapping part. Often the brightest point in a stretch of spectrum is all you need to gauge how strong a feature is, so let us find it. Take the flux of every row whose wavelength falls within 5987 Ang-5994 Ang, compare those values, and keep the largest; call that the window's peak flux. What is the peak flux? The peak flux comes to 2.269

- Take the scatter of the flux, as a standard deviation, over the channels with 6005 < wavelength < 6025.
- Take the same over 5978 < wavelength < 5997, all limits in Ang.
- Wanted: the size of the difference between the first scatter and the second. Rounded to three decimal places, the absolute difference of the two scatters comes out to 0.009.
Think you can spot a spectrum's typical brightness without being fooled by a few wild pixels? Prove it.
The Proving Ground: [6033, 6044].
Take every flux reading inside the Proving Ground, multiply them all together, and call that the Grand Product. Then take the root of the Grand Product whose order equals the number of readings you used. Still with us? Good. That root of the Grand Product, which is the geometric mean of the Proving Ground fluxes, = 2.17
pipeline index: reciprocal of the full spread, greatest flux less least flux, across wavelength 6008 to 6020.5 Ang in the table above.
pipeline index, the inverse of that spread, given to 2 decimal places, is 3.44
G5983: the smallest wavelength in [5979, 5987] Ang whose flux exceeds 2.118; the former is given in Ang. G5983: 5979.75 Ang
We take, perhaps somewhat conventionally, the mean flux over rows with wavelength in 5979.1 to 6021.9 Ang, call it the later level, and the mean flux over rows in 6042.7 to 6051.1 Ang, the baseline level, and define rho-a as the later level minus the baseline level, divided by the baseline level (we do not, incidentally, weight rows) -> -0.027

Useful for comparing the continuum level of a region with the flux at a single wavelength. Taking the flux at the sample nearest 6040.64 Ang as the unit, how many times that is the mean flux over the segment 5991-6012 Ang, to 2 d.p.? 1.01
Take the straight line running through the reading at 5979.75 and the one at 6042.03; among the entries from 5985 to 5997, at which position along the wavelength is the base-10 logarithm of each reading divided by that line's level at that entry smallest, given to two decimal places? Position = 5988.02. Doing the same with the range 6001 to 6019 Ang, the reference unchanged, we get 6012.88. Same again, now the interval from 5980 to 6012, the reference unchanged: 6000.44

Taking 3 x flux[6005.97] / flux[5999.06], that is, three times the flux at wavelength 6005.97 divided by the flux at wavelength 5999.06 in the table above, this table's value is 3.02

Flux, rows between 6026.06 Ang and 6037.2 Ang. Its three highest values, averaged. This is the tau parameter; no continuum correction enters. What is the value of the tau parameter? 2.238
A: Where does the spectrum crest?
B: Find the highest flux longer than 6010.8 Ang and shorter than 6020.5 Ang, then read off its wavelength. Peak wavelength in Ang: 6019.81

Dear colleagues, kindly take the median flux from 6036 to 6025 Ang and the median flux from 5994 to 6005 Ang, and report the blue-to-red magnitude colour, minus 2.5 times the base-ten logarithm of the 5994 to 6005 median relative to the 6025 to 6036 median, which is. 0.00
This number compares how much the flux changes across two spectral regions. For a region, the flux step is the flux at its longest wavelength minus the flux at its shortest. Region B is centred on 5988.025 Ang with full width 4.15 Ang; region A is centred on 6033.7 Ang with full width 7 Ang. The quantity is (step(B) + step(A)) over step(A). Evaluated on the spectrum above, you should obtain 1.2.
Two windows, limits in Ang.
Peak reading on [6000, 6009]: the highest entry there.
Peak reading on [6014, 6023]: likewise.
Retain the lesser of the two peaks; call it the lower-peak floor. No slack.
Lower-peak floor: 2.22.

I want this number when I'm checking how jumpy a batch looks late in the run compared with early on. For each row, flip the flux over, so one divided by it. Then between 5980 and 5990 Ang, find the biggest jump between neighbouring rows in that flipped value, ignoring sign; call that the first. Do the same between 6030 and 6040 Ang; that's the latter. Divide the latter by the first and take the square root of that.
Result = 1.5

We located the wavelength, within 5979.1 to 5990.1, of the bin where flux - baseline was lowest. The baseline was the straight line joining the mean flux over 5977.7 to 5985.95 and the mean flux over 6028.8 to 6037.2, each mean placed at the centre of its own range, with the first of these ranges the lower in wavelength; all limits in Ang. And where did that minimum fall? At 5988.02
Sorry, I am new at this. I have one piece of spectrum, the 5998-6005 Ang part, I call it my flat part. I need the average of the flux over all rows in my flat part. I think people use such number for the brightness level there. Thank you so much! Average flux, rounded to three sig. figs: 2.09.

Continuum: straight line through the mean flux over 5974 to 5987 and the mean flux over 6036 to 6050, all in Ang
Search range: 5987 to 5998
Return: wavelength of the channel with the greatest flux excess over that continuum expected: 5993.53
